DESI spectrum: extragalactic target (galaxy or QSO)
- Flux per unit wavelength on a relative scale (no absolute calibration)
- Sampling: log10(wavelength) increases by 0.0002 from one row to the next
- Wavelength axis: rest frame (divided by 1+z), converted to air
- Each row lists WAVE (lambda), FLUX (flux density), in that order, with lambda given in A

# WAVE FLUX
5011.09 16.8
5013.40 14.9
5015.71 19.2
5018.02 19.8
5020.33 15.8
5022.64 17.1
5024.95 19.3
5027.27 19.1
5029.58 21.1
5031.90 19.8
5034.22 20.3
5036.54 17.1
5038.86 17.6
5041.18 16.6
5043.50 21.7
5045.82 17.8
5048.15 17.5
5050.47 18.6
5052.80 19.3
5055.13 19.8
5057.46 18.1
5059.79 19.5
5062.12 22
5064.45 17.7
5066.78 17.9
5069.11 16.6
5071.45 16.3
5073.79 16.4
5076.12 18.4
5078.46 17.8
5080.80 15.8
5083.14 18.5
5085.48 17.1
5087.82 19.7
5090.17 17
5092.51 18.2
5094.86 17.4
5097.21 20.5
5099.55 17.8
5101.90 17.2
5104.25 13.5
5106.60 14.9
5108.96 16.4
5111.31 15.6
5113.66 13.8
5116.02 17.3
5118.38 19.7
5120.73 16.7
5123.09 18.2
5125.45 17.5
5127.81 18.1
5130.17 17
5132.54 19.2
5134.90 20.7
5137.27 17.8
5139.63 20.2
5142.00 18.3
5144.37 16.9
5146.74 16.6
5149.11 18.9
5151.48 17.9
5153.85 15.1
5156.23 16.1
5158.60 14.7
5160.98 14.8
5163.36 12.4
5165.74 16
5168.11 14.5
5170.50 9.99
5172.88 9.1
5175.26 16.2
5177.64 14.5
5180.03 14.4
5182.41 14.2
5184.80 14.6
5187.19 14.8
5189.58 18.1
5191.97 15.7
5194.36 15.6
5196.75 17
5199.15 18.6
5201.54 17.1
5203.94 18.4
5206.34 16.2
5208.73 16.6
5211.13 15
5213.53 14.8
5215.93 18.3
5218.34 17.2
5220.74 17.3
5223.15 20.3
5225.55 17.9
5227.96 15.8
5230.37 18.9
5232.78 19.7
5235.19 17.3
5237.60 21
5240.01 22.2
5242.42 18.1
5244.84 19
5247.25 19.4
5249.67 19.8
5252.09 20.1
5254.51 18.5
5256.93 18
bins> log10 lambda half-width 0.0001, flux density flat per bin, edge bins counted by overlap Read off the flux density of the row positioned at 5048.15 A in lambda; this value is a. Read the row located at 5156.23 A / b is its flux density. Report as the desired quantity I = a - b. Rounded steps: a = 17.5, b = 16.1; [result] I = 1.4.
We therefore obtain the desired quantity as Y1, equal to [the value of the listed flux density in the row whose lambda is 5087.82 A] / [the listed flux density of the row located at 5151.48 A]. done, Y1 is 1.10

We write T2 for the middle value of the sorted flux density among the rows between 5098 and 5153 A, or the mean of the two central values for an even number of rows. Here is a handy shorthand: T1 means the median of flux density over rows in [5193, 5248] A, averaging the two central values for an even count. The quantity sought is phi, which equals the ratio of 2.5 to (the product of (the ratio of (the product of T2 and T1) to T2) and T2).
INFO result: 0.0080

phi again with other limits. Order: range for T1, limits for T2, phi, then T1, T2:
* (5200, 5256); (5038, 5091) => 0.0077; 18.3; 17.8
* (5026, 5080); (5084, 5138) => 0.0079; 18.1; 17.4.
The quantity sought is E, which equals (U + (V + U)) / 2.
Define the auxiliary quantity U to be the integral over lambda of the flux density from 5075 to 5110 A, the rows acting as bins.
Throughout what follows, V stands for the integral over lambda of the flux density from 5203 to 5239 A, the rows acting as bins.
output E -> 925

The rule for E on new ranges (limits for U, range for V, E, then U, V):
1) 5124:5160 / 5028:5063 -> 970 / 635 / 668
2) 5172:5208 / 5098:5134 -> 870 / 566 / 610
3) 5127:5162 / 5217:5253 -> 953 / 612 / 681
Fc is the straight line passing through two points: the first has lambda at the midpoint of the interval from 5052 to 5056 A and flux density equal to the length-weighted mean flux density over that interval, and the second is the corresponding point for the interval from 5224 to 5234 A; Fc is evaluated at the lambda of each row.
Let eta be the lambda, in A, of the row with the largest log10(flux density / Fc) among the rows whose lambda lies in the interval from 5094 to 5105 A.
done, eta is 5097.21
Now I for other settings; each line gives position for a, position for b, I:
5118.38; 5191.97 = 4.0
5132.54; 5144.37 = 2.3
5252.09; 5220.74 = 2.8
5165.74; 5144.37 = -0.9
